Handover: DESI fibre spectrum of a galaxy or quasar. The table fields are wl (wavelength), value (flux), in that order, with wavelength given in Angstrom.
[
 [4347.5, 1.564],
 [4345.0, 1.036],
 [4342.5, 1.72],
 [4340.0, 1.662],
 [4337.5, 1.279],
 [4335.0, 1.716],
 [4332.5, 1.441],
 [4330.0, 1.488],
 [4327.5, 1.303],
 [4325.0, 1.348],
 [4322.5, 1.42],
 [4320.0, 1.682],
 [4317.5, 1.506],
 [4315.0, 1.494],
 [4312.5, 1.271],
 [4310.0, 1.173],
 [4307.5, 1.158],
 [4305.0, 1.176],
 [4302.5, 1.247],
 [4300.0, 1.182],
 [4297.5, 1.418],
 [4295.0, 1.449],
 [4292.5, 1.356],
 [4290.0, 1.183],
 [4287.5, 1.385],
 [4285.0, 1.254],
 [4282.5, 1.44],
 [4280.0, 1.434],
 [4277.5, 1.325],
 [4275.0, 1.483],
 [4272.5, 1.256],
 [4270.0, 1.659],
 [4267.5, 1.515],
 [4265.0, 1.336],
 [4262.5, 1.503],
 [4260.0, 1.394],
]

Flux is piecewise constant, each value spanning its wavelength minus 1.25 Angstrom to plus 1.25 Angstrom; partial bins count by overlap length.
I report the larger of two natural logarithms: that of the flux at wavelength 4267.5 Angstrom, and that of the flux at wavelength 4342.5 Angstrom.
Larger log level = 0.54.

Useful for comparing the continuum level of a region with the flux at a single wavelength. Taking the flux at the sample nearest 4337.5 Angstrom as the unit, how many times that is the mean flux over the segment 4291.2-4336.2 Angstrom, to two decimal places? 1.08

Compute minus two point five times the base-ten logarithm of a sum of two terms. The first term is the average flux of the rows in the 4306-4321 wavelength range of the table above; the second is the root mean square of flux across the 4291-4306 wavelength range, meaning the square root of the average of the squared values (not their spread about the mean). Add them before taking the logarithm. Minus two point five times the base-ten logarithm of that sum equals -1.07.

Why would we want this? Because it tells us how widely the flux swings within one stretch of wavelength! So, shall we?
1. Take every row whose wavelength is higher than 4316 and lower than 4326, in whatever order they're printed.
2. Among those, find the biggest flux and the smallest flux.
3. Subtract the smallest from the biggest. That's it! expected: 0.33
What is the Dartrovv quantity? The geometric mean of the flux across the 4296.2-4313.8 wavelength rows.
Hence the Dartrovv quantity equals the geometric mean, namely 1.23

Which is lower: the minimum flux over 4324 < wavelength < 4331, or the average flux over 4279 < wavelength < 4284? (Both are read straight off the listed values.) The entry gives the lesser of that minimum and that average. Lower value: 1.30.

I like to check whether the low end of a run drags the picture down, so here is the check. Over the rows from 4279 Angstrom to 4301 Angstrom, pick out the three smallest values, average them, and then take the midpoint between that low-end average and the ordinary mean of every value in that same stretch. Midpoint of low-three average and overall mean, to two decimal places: 1.28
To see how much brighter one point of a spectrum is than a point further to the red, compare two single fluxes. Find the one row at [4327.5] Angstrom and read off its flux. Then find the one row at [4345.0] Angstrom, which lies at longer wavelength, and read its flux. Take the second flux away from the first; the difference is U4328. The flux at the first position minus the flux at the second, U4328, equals 0.27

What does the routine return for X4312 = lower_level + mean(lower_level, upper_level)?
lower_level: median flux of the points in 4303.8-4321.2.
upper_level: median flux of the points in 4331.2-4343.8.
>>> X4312 2.74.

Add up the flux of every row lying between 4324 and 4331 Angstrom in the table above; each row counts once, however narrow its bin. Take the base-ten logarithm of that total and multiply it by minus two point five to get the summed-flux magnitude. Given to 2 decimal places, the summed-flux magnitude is -1.54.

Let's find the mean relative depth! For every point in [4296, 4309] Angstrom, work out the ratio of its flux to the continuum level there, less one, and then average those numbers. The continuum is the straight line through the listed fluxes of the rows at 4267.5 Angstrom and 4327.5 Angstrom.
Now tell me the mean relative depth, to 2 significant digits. -0.11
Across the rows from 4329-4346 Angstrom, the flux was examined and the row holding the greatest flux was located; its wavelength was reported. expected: 4342.5 Angstrom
